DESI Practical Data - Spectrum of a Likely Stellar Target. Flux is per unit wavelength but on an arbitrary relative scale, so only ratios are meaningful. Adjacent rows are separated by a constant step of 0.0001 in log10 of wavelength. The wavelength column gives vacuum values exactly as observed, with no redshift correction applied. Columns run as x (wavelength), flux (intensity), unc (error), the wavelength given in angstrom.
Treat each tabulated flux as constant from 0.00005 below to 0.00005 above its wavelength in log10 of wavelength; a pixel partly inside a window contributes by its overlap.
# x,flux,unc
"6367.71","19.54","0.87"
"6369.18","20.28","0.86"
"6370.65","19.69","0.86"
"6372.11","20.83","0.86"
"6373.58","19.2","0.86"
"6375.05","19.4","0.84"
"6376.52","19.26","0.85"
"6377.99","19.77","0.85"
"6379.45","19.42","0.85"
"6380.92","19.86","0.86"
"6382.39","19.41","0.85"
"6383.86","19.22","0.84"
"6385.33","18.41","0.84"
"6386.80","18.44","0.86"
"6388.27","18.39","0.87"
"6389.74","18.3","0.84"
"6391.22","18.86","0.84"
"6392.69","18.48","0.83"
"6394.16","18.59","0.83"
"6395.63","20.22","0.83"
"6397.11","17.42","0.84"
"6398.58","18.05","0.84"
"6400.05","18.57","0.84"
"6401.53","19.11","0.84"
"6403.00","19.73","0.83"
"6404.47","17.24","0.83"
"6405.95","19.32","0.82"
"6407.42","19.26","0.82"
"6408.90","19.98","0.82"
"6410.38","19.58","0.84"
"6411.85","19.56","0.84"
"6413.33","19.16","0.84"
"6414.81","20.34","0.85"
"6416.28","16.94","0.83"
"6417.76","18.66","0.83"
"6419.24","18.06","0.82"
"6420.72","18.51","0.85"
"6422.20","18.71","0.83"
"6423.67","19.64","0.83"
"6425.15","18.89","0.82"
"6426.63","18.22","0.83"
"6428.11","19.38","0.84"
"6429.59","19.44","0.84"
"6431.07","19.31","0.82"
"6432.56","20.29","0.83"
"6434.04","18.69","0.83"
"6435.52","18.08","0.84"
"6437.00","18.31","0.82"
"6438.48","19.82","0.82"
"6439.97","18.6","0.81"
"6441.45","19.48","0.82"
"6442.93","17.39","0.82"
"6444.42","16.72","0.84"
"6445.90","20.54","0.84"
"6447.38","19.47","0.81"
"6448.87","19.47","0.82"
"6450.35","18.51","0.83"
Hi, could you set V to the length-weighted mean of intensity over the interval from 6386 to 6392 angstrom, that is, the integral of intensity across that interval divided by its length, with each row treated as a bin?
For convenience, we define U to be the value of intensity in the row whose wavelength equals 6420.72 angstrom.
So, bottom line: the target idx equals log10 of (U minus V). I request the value -1.57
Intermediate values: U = 18.51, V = 18.48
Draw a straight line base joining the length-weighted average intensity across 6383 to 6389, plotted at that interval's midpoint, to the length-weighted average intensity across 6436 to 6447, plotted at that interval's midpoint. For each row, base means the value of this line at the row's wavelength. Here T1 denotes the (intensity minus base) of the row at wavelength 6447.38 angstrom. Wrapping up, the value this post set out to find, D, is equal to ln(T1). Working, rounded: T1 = 0.7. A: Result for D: -0.3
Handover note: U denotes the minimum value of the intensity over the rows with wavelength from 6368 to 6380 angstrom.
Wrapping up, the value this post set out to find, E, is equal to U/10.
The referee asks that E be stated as 1.92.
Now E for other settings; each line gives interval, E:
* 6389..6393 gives 1.83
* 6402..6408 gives 1.72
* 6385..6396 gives 1.83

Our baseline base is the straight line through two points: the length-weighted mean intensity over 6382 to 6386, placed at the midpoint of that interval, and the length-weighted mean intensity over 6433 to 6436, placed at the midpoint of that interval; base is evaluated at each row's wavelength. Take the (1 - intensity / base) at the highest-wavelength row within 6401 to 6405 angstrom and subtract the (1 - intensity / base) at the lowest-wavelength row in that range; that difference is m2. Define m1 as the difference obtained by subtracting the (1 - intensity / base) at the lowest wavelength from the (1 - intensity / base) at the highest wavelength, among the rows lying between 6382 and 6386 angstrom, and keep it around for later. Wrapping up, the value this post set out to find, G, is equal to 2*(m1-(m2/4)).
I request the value 0.05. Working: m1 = 0.05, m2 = 0.10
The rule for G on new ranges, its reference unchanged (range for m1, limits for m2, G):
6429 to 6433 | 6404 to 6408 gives -0.04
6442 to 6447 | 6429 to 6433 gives -0.32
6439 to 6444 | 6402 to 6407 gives 0.12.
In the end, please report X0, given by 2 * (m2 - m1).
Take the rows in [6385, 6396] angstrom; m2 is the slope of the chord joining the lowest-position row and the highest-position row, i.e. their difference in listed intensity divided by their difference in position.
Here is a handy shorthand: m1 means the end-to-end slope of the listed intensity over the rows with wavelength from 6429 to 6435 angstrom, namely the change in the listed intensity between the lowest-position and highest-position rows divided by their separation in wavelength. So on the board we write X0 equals 0.69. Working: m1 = -0.17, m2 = 0.18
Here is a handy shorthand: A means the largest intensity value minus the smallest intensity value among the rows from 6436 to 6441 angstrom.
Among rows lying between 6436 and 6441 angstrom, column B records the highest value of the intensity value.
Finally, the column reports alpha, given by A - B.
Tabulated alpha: -18.3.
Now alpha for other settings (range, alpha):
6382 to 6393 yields -18.3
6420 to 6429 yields -18.2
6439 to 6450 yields -16.7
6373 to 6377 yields -19.2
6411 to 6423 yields -16.9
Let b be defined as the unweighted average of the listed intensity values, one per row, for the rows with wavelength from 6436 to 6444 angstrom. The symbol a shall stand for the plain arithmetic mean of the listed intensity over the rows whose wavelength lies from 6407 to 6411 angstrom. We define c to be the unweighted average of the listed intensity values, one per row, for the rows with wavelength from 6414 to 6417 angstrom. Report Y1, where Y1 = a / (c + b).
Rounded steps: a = 19.6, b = 18.7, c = 18.6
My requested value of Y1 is 0.52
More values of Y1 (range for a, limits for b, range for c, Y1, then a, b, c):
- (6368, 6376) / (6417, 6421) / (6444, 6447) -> 0.54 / 19.9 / 18.4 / 18.6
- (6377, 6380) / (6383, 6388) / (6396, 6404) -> 0.53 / 19.6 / 18.7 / 18.6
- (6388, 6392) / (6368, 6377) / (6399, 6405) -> 0.48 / 18.5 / 19.8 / 18.7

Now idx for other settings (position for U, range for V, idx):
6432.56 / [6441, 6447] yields 0.24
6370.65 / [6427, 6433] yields -0.64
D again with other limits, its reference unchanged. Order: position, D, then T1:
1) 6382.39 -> -0.2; 0.8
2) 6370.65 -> 0.1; 1.1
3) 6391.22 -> -1.5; 0.2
